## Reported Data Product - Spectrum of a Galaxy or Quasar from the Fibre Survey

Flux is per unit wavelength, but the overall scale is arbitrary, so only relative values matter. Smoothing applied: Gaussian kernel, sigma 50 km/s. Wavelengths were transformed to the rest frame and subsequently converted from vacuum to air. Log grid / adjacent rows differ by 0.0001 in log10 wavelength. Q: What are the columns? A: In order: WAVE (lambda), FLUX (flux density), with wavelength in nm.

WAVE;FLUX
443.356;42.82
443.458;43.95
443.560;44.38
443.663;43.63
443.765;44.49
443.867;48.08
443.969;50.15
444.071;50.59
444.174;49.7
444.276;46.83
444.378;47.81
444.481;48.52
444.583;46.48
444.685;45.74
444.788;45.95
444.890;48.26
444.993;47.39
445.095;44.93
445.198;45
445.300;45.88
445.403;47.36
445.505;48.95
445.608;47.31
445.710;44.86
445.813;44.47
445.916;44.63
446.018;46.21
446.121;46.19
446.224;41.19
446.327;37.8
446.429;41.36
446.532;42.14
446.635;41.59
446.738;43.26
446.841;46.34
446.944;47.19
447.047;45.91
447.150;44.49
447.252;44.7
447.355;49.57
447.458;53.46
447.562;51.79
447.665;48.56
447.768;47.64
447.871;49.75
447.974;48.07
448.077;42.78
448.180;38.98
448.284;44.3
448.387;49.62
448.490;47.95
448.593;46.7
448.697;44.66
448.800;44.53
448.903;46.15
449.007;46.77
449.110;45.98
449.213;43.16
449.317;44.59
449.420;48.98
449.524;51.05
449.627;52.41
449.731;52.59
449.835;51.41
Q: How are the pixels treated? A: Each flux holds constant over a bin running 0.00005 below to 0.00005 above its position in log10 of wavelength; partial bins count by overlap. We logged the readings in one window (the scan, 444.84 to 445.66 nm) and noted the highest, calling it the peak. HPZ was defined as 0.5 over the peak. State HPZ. 0.0102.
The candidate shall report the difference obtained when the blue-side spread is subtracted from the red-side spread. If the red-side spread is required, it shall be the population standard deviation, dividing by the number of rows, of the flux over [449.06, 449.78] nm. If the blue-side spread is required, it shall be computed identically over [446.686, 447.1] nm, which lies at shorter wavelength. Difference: 2.1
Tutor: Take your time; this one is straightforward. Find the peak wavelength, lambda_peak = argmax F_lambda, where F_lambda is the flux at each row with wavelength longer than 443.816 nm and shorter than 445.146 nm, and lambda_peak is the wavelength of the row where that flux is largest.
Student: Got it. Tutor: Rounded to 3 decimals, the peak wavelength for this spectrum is 444.071 nm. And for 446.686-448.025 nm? 447.458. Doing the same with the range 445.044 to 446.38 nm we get 445.505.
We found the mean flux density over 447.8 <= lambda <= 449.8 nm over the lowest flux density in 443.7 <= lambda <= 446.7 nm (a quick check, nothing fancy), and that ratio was 1.24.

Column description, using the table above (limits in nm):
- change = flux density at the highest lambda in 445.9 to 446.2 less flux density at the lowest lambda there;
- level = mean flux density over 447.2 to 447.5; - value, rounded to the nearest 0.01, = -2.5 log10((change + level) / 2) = -3.51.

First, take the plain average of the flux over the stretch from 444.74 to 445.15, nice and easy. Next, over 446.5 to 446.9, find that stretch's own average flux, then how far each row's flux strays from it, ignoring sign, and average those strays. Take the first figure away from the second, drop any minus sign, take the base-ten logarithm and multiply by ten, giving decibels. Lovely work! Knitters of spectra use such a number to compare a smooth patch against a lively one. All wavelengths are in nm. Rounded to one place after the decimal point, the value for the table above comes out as 16.5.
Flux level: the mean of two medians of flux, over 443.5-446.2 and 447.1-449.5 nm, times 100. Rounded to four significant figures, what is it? 4652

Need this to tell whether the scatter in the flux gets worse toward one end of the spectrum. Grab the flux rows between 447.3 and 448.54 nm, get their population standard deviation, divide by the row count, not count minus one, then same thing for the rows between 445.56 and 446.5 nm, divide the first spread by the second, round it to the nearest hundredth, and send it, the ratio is 1.32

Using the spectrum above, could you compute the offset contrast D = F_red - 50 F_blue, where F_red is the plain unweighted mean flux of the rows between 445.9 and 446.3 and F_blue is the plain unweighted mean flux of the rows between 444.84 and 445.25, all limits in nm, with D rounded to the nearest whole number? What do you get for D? -2275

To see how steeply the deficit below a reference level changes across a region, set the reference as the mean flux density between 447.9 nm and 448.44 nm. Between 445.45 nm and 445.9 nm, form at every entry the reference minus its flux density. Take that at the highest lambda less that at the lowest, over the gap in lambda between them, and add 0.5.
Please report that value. 15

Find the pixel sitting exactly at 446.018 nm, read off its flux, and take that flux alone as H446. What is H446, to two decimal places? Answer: 46.21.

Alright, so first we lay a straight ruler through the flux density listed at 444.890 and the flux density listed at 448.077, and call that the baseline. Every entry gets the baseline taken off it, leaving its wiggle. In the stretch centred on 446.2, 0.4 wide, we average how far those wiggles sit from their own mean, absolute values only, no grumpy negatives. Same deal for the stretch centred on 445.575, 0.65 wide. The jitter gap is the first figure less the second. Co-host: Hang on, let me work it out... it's 1.9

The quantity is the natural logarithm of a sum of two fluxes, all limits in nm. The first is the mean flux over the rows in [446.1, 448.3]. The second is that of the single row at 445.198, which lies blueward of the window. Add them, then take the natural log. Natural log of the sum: 4.50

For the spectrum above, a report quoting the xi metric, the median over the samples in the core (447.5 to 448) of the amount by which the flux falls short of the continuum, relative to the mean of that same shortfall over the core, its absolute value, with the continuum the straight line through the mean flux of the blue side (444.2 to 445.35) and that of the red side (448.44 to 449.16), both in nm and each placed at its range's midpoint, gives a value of 0.8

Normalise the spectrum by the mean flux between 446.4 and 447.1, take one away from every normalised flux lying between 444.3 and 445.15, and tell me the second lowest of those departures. 0.040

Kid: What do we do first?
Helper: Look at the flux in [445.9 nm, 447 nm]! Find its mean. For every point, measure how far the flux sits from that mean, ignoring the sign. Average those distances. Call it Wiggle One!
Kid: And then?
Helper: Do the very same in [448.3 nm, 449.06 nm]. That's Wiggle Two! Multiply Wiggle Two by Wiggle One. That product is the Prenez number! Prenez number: 3.1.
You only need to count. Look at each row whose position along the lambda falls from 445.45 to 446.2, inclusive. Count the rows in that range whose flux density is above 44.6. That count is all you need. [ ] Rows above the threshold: 6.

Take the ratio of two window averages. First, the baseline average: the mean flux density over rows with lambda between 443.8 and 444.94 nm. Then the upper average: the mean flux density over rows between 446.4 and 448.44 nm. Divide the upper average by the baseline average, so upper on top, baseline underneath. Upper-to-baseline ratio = 0.96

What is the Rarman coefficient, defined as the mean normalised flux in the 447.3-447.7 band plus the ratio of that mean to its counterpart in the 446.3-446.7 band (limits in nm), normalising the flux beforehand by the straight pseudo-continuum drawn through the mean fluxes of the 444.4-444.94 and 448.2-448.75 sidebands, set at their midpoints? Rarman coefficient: 2.34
